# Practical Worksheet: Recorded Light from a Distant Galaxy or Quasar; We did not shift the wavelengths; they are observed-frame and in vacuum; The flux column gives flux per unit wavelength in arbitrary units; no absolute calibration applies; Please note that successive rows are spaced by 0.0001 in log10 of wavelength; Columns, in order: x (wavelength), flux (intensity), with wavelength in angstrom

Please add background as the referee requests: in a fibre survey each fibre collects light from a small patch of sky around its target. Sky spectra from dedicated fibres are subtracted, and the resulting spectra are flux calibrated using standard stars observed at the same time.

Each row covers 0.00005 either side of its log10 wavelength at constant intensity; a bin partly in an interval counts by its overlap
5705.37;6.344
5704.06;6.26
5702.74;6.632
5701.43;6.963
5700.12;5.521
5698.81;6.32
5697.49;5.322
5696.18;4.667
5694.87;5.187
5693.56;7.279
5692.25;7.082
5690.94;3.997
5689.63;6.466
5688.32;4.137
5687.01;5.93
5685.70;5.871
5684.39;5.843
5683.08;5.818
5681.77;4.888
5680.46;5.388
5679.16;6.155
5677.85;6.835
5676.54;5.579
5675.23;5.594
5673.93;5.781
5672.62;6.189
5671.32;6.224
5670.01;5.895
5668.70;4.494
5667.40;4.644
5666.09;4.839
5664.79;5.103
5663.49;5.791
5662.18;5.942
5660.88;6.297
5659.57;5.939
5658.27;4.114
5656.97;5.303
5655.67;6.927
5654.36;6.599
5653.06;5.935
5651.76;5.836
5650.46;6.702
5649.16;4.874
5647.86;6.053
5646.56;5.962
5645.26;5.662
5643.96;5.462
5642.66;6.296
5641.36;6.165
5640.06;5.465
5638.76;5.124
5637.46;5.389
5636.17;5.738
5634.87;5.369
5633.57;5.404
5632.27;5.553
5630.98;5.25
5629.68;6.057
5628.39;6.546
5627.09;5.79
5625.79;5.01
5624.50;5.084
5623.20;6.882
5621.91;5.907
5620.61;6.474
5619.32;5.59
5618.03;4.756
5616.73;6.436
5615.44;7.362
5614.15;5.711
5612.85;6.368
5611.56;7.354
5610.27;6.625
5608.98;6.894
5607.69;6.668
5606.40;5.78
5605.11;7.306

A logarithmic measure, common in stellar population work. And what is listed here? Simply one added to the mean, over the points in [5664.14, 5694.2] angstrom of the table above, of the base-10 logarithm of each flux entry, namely 1.75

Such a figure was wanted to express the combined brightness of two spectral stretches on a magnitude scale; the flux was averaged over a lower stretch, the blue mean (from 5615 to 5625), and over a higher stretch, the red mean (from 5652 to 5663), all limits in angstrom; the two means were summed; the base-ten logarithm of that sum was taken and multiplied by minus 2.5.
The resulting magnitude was -2.69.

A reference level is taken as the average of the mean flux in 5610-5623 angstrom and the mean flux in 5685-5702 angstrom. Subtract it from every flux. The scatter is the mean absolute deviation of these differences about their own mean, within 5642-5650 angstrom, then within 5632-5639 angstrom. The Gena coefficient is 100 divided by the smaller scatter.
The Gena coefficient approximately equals 694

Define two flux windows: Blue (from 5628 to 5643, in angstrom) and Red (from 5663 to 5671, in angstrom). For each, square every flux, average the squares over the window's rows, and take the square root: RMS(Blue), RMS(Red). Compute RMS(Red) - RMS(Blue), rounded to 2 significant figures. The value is -0.56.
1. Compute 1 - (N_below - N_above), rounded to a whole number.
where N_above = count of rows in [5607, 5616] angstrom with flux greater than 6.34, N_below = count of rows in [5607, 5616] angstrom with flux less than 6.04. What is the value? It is 6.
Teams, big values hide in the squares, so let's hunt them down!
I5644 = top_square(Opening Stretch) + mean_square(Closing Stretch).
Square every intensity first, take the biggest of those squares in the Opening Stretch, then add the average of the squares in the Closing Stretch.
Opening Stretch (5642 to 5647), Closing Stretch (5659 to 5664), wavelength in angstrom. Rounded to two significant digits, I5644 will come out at 76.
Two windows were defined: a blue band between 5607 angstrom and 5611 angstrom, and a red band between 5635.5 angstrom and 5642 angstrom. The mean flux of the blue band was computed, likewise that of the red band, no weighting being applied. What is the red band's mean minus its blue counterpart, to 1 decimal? -1.2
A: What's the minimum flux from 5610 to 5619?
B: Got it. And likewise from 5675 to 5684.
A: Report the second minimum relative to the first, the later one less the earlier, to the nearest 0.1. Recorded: 0.1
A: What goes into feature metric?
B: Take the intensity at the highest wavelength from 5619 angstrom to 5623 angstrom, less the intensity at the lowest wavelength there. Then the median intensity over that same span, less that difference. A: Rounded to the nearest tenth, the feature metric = 5.6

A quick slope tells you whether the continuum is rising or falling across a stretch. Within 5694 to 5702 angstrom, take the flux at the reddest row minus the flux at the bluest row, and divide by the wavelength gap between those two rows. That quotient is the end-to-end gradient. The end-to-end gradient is 0.27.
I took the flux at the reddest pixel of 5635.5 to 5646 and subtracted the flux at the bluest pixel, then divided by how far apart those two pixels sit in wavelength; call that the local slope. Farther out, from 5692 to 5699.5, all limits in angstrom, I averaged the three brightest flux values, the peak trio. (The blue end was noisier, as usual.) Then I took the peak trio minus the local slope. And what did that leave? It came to 6.9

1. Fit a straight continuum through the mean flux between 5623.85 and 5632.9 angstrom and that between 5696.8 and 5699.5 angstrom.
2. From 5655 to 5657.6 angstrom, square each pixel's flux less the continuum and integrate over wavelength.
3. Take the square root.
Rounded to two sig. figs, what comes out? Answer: 1.5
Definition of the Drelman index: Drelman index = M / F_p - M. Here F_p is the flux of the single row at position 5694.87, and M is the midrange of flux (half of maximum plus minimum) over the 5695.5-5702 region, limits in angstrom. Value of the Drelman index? -4.69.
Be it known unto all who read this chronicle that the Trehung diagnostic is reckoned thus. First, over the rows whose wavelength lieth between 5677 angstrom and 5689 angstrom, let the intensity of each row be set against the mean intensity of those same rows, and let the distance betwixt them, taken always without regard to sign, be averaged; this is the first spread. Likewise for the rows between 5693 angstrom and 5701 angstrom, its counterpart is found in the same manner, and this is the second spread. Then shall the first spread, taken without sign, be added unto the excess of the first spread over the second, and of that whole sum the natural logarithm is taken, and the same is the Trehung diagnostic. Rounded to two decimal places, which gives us -0.90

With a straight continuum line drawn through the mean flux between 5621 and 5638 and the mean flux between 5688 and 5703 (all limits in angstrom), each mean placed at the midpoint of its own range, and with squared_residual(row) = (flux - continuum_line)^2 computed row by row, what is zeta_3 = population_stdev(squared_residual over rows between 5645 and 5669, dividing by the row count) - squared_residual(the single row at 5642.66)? 0.4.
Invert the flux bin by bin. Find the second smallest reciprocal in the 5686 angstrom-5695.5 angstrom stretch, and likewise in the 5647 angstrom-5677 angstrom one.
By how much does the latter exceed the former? 0.0080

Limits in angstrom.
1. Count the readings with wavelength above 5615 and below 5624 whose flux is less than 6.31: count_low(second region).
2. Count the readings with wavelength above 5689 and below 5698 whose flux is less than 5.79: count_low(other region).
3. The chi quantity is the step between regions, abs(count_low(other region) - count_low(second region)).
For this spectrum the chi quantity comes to 1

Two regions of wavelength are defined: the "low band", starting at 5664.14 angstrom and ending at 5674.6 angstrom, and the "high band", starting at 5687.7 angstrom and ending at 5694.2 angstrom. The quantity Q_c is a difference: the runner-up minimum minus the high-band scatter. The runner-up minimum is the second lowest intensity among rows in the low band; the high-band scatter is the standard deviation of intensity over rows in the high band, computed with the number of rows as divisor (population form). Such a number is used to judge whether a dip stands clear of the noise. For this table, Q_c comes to 3.2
